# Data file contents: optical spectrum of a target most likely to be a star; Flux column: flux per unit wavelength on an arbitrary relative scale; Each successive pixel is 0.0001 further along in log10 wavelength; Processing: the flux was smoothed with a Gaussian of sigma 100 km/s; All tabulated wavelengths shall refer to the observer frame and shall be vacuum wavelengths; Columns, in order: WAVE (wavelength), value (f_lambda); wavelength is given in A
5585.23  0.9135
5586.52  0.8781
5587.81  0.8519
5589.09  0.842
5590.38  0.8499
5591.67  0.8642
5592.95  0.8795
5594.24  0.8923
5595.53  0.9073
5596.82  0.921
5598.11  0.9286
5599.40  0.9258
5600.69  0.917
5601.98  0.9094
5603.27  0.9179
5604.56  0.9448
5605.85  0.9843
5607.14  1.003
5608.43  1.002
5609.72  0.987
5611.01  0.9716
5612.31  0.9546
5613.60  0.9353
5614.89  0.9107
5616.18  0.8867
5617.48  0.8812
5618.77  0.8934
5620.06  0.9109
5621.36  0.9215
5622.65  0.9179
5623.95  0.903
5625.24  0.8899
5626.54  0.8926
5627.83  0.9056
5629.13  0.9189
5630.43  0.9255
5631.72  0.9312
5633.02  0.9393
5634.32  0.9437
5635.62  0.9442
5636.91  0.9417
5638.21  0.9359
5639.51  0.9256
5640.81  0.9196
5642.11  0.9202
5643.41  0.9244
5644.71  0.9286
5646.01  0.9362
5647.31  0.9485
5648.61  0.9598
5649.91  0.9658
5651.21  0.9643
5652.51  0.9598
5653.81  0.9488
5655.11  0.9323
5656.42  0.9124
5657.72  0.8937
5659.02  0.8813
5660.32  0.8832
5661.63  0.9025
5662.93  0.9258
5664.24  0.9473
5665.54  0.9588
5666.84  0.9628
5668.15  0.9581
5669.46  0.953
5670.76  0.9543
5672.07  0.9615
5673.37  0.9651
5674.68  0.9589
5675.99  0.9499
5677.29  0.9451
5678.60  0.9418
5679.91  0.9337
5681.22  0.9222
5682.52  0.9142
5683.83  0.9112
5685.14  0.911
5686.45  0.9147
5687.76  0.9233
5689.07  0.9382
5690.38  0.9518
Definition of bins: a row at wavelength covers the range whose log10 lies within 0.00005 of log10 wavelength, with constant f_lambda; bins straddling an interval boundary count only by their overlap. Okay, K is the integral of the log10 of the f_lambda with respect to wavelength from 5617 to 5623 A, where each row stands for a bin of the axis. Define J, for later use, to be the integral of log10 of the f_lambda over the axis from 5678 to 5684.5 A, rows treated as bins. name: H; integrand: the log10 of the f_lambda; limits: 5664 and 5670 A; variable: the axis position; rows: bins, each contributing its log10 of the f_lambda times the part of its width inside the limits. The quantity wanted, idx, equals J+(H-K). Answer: -0.08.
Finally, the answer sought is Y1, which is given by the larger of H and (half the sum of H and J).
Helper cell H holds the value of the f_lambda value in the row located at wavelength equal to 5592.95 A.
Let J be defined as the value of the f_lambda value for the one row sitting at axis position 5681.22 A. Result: 0.901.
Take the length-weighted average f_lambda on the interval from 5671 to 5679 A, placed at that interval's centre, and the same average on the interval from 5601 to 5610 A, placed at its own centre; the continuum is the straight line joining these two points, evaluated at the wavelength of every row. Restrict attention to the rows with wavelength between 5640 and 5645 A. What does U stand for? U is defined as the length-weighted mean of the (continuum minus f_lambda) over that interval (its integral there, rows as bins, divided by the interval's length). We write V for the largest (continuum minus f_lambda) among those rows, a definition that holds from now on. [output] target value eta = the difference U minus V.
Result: -0.004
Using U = 0.035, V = 0.04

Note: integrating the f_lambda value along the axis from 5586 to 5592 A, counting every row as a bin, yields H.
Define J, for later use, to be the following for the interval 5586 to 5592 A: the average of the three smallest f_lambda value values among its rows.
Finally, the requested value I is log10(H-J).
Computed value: 0.63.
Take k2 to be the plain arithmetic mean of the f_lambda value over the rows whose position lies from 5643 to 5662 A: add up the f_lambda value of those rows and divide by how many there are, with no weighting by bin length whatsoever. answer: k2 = 0.929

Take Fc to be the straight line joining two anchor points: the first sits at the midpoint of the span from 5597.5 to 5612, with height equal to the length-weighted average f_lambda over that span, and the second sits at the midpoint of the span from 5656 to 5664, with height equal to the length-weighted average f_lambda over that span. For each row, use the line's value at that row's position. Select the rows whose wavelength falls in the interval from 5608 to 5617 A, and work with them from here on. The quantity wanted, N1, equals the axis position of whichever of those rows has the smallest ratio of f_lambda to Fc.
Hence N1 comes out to 5616.18 A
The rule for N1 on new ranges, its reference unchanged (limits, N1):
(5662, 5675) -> 5662.93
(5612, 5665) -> 5617.48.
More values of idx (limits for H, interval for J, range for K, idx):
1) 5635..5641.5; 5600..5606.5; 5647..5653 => -0.28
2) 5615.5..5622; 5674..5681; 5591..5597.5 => -0.15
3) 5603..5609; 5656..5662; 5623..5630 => -0.06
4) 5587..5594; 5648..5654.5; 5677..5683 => -0.39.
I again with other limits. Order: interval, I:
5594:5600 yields 0.66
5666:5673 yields 0.76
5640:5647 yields 0.75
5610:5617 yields 0.75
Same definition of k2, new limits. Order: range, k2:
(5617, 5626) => 0.903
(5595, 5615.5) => 0.945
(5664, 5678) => 0.956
